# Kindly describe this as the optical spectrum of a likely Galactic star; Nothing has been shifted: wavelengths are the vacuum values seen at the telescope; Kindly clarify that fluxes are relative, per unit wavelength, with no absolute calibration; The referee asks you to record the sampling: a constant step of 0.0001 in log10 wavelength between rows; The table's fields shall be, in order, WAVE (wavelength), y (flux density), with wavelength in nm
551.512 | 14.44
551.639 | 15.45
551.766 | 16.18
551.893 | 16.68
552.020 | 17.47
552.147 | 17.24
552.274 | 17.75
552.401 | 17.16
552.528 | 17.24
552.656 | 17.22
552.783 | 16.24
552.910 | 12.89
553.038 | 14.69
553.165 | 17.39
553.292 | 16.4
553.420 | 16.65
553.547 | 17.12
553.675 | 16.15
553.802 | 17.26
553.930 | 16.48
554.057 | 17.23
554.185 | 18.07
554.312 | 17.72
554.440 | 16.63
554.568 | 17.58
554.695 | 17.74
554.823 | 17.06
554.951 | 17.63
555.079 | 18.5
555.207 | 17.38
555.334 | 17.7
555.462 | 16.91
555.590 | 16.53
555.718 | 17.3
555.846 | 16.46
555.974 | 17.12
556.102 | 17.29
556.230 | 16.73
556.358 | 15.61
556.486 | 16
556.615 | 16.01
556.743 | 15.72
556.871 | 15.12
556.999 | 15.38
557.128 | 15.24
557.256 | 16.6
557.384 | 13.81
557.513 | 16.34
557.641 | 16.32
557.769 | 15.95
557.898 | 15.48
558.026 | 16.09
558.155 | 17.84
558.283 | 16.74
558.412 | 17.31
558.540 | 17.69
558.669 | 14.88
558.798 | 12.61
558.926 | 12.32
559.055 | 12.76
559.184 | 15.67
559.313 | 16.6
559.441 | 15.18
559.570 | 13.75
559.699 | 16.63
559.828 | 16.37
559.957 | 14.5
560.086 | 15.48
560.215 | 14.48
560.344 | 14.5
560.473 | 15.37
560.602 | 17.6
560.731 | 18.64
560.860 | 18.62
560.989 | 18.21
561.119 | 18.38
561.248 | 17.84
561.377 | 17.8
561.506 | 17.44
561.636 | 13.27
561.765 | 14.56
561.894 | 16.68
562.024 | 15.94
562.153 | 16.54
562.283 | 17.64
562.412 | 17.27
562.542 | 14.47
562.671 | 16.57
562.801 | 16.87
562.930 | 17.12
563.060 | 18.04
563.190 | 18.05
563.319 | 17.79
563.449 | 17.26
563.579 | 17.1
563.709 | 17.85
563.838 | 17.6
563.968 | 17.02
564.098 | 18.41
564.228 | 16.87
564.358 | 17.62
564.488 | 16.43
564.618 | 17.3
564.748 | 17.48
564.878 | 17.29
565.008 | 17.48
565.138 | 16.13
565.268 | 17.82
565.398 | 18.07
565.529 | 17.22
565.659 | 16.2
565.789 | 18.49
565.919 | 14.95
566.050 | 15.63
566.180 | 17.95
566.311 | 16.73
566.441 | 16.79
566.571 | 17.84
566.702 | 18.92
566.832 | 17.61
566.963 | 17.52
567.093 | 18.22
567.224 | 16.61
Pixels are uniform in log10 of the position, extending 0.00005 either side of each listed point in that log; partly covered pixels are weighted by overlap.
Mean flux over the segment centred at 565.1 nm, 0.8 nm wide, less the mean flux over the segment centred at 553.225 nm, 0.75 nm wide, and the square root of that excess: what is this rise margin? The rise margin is 1.2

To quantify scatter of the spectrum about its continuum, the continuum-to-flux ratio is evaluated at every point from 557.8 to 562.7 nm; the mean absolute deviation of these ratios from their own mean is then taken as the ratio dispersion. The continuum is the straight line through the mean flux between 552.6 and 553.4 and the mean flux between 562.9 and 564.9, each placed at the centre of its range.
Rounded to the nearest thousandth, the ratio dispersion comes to 0.098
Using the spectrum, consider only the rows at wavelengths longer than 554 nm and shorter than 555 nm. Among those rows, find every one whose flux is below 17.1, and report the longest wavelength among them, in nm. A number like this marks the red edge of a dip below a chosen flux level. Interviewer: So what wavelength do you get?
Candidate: 554.823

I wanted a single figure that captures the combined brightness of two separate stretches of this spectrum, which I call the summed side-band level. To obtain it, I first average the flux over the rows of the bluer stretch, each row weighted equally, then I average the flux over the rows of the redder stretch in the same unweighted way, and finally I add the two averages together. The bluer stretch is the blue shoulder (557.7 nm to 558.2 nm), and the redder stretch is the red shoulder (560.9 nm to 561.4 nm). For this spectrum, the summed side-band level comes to 34.4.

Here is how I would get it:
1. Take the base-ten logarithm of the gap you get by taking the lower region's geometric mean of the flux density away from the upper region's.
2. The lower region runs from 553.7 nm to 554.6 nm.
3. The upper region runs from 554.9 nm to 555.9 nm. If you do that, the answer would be -1.8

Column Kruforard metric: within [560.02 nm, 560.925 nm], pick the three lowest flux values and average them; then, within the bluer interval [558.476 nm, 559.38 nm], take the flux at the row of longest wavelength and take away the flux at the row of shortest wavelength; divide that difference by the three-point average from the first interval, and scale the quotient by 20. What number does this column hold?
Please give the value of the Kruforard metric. -1.5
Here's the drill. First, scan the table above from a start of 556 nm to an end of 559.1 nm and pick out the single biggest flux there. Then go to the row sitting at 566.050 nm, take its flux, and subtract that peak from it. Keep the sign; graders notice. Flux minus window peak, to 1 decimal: -2.2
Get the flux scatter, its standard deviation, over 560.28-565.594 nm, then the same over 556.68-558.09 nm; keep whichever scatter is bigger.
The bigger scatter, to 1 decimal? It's 1.2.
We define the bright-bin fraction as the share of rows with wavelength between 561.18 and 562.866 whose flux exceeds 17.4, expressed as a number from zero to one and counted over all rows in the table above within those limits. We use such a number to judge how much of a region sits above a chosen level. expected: 0.3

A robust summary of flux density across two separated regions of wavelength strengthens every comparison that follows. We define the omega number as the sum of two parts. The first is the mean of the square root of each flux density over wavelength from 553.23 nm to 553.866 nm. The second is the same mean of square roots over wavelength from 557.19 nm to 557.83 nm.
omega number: 8.06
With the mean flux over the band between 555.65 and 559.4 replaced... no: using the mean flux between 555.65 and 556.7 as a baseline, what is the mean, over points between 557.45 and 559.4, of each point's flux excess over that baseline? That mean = -0.9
